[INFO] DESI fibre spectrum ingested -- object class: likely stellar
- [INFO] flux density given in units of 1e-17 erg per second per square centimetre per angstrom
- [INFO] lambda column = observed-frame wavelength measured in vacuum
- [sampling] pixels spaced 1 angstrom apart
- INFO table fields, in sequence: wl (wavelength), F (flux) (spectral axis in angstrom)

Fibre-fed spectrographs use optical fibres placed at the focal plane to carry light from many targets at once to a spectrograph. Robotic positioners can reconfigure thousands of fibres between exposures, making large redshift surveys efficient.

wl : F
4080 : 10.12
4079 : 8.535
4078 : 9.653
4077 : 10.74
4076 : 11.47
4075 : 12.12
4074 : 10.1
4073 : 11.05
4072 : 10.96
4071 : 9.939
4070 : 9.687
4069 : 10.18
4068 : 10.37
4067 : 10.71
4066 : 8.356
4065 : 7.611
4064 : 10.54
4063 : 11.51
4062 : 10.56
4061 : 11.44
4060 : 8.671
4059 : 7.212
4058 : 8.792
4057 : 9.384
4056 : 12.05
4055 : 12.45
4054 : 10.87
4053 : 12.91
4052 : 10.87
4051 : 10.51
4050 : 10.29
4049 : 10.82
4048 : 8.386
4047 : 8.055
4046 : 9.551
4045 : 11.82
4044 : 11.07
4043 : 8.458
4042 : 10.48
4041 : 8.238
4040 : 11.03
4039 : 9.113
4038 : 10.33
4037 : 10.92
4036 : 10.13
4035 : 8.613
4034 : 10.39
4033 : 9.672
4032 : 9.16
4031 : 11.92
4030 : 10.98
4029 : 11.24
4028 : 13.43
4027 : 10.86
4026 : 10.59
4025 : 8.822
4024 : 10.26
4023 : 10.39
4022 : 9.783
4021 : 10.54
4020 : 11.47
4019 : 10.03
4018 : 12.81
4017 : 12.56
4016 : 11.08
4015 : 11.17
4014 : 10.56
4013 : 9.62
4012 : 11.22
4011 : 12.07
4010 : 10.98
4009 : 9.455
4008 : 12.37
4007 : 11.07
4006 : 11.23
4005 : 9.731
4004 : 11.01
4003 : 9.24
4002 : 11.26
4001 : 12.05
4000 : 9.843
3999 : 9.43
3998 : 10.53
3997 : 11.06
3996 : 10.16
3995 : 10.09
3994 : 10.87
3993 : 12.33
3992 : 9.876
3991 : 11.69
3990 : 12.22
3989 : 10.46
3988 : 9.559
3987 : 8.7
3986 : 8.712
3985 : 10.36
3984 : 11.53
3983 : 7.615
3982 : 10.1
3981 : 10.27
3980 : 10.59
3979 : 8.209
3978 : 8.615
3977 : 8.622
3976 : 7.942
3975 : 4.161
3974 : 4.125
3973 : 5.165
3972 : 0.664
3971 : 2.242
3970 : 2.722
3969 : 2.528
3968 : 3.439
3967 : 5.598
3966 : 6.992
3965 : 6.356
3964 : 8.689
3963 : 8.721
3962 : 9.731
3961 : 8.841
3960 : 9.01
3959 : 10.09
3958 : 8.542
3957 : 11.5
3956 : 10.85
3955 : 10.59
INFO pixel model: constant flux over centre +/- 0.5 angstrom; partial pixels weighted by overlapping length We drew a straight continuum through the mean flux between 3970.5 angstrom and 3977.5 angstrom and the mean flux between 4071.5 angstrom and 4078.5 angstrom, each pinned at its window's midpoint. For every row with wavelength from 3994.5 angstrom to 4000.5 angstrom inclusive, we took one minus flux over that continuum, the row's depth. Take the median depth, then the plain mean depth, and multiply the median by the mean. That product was 0.5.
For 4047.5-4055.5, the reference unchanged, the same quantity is 0.0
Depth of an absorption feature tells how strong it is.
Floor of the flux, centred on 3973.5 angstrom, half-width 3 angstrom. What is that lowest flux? 0.664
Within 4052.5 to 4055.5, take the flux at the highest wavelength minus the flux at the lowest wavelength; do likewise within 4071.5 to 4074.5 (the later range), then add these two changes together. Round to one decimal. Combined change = -1.3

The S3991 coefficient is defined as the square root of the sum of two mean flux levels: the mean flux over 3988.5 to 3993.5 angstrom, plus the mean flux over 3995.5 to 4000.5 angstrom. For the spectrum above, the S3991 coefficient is 4.6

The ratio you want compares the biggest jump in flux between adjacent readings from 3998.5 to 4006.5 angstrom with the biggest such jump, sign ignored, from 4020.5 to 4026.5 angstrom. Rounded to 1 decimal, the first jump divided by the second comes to 1.2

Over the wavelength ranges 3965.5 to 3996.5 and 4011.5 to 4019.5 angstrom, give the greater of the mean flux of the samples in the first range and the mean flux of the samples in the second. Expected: 11.1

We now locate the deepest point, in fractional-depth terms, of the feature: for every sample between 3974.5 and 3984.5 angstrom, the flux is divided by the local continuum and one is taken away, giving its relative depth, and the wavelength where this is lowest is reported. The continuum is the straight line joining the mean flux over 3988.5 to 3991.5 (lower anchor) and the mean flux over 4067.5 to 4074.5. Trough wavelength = 3975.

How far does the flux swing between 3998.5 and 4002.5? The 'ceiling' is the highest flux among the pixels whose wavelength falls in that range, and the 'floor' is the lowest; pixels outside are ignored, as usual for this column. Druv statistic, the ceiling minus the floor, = 2.6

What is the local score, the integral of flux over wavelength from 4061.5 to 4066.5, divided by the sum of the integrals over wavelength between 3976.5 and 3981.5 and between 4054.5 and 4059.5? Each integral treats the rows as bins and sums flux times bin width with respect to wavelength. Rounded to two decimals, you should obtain 0.50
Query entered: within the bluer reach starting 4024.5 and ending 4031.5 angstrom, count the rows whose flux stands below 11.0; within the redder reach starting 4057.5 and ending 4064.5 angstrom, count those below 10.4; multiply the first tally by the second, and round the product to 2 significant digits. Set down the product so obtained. 12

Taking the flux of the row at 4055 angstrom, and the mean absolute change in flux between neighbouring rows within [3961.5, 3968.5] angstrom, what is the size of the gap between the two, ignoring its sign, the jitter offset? 11.2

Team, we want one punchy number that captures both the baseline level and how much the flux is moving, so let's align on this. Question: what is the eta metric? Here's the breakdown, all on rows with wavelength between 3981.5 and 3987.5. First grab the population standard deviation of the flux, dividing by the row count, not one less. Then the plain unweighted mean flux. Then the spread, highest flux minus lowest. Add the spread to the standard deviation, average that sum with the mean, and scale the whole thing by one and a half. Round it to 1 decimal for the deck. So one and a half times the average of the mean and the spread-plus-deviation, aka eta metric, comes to 11.0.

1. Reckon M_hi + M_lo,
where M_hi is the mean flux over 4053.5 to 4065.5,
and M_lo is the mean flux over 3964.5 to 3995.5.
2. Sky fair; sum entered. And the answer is 17.9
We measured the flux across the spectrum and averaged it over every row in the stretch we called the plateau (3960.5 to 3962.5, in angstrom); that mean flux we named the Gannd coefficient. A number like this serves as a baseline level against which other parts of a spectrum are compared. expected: 9.3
